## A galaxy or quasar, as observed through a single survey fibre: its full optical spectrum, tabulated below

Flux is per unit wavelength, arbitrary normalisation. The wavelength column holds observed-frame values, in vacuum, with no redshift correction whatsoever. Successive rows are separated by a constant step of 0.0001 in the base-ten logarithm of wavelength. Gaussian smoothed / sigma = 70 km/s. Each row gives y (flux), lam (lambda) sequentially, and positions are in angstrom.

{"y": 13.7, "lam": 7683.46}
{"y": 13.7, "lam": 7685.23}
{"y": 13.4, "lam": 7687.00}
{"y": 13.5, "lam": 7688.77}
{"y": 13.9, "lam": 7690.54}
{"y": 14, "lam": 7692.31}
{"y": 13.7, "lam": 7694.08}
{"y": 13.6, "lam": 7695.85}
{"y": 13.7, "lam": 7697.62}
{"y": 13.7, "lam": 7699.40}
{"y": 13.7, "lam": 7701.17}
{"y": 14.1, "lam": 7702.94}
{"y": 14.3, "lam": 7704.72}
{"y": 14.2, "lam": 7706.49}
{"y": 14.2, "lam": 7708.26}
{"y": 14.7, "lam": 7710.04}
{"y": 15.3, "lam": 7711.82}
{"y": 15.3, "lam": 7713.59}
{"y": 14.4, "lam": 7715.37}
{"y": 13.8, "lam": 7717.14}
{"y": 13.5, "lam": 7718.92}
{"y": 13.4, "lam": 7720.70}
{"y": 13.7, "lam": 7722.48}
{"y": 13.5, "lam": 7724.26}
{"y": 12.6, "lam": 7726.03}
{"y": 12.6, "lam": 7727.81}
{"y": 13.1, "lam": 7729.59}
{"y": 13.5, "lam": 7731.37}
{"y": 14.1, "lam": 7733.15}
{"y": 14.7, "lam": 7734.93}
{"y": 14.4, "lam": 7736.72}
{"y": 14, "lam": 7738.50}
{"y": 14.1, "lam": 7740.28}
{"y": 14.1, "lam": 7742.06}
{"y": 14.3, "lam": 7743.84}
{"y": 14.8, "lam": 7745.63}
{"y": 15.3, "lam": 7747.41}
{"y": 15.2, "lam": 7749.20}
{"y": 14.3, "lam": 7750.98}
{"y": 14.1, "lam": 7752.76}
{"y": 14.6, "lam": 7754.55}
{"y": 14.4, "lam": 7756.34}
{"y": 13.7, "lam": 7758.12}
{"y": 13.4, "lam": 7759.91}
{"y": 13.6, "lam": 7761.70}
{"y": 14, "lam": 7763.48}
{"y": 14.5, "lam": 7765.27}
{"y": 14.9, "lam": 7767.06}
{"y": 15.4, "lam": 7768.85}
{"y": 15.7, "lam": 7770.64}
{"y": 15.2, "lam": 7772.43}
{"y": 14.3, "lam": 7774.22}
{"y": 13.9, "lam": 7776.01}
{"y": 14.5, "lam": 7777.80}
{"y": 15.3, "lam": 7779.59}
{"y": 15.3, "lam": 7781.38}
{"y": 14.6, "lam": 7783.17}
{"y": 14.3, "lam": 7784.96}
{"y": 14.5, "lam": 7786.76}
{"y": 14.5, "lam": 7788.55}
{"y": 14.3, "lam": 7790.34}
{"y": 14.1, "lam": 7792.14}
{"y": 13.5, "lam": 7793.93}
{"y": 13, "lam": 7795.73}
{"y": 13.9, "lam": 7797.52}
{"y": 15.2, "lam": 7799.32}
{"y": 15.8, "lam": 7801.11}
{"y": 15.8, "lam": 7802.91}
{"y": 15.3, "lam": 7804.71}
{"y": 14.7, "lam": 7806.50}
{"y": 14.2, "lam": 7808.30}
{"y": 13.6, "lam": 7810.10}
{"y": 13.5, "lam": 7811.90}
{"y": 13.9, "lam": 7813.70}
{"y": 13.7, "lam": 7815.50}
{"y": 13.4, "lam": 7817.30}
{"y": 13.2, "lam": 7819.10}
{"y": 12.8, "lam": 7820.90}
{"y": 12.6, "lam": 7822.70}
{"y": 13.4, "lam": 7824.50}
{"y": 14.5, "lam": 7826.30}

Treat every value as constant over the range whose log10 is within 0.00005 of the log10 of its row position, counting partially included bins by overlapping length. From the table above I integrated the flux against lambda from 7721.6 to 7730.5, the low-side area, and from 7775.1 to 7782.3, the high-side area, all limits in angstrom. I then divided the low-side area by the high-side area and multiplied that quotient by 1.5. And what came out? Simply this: 1.65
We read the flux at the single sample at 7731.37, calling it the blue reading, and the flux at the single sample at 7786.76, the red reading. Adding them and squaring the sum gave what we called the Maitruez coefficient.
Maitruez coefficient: 784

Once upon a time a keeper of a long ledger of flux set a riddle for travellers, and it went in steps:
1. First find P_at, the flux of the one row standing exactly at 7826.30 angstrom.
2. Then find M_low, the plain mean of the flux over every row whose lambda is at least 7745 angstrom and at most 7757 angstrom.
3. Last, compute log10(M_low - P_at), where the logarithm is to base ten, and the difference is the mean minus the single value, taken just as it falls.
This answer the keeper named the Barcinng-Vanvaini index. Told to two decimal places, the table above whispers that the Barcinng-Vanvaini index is -0.77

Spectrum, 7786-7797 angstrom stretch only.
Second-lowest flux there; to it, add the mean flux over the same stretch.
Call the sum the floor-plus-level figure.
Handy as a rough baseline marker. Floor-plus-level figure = 27.5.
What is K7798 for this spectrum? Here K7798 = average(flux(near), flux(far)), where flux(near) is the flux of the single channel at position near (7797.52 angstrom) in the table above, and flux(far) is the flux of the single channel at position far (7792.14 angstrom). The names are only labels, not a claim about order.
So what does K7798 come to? 14.0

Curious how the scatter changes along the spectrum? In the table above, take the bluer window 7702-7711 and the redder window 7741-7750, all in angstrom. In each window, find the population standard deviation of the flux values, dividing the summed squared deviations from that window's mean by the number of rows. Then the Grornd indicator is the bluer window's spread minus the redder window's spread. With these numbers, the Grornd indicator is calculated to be -0.27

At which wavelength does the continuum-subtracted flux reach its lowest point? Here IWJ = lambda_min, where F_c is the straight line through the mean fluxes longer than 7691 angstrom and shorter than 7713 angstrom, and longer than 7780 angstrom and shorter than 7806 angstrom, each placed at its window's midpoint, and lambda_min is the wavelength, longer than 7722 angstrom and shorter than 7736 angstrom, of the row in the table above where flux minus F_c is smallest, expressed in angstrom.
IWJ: 7727.81 angstrom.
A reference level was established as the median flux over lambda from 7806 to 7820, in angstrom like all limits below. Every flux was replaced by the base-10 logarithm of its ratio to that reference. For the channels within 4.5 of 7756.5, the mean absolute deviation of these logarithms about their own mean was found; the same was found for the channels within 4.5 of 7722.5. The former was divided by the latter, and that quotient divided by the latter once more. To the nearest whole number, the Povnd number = 126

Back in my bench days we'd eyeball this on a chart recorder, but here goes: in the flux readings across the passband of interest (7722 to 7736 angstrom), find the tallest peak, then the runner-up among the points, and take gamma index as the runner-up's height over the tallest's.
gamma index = 0.959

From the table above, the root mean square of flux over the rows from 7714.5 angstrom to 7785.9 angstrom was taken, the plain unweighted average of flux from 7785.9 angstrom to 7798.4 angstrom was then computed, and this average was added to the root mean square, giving 28.22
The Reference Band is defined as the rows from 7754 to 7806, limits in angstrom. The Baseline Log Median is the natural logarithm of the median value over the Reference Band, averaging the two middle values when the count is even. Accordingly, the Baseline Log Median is 2.67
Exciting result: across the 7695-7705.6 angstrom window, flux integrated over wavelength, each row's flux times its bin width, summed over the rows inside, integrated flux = 147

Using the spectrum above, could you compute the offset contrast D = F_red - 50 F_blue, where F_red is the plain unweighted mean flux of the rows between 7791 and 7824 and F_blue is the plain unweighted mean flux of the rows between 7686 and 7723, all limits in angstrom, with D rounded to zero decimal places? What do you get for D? -686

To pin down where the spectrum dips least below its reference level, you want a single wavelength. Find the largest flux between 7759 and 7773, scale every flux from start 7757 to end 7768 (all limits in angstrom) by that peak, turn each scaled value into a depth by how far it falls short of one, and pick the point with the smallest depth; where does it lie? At 7767.06 angstrom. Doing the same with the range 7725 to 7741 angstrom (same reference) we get 7734.93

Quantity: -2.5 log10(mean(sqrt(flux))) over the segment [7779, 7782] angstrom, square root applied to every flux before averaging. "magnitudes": -1.48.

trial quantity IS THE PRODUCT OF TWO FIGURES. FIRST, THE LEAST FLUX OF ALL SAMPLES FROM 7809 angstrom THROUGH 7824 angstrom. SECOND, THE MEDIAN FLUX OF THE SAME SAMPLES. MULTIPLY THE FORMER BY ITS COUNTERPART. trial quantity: 169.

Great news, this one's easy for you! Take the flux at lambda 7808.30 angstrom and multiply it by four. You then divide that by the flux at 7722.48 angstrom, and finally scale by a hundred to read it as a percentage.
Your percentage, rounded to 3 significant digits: 415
